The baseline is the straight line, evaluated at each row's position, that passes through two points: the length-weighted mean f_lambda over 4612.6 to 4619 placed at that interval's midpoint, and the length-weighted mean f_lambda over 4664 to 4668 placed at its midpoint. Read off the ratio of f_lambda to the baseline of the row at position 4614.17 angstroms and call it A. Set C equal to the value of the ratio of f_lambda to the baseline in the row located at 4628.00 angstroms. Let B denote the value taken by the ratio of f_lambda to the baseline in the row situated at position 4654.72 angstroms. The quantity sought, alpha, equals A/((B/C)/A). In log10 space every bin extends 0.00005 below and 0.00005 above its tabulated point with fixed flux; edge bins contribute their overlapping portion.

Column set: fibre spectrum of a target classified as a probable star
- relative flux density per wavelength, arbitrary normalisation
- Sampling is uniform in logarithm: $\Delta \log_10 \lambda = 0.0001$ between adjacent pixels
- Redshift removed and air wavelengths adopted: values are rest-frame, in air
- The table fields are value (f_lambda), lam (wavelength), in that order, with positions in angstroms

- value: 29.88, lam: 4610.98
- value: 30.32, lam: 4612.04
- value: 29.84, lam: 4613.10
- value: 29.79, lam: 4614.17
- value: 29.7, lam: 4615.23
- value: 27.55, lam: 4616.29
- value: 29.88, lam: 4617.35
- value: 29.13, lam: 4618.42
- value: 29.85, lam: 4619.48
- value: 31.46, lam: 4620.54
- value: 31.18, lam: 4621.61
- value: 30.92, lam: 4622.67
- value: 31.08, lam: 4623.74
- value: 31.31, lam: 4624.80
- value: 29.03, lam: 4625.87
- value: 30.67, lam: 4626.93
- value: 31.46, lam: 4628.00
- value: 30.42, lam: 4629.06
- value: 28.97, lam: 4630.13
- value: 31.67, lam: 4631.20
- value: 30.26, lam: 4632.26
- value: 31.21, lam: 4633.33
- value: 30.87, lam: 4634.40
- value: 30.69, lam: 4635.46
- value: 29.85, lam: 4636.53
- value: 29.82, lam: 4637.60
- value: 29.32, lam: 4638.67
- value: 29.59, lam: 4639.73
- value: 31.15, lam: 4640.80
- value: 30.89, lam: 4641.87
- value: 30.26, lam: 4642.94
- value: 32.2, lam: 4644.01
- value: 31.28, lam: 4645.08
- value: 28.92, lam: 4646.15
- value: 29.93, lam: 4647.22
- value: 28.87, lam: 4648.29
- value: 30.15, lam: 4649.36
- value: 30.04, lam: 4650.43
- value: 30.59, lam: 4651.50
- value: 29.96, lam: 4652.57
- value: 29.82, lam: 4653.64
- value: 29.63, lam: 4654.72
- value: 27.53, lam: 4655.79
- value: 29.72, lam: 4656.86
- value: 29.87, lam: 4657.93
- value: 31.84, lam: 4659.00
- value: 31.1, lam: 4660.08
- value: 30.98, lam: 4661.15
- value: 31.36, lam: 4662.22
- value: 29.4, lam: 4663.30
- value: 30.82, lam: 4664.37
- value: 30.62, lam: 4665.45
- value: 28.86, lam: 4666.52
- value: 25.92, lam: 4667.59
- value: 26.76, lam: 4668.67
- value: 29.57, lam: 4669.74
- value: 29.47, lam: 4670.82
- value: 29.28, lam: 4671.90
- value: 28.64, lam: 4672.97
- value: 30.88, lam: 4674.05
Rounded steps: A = 1.02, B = 1.017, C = 1.08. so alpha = 1.09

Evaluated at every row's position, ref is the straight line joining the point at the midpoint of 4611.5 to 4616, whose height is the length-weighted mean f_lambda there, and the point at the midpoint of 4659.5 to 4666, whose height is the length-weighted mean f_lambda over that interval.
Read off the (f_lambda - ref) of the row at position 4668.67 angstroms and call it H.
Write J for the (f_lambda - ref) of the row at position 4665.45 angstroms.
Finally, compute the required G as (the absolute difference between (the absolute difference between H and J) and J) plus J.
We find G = 3.9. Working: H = -4.0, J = -0.1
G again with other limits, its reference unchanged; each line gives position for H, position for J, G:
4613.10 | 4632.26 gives 0.2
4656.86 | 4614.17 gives 0.9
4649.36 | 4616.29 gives 2.0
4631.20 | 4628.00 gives 2.7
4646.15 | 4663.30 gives 0.2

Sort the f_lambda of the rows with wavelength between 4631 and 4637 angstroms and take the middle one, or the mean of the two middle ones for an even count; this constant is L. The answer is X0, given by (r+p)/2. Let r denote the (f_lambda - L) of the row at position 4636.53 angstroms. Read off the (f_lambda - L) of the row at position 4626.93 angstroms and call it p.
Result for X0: -0.5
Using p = -0.1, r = -0.9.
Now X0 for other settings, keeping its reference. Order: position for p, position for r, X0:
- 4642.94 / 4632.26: -0.5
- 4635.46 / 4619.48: -0.5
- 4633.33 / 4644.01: 0.9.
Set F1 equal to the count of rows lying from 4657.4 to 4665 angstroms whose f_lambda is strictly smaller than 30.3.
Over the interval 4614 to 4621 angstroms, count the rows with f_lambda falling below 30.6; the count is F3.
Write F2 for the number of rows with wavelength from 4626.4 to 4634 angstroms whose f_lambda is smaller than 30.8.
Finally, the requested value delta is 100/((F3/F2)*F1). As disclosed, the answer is 33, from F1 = 2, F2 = 4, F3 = 6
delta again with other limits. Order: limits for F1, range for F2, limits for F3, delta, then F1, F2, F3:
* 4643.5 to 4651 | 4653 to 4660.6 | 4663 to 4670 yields 20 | 5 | 5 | 5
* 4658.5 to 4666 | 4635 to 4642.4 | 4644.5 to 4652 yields 83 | 1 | 5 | 6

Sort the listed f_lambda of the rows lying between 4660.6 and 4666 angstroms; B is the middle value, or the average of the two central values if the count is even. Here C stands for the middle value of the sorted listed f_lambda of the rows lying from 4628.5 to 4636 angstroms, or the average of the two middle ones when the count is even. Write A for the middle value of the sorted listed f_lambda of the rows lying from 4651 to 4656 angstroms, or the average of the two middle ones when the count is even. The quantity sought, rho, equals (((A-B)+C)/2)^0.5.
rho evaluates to 3.85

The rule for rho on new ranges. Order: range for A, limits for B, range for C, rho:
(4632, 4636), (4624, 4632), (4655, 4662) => 3.91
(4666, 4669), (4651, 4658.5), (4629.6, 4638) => 3.70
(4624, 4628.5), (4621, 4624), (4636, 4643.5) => 3.86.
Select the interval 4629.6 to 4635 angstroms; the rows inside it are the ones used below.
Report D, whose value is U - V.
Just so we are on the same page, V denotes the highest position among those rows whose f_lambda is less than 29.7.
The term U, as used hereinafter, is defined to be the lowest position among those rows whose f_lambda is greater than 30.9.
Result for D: 1.1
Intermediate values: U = 4631.20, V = 4630.13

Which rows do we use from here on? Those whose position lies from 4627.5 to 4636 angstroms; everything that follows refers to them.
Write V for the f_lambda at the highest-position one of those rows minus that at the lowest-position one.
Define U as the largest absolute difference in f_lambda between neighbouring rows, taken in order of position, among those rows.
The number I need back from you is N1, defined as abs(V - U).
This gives 3.5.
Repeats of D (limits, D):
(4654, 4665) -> -4.3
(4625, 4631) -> -2.1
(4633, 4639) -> -5.3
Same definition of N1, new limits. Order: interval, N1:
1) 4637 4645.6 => 0.5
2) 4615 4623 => 1.1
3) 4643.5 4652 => 4.0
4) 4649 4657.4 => 2.6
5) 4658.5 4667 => 4.9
